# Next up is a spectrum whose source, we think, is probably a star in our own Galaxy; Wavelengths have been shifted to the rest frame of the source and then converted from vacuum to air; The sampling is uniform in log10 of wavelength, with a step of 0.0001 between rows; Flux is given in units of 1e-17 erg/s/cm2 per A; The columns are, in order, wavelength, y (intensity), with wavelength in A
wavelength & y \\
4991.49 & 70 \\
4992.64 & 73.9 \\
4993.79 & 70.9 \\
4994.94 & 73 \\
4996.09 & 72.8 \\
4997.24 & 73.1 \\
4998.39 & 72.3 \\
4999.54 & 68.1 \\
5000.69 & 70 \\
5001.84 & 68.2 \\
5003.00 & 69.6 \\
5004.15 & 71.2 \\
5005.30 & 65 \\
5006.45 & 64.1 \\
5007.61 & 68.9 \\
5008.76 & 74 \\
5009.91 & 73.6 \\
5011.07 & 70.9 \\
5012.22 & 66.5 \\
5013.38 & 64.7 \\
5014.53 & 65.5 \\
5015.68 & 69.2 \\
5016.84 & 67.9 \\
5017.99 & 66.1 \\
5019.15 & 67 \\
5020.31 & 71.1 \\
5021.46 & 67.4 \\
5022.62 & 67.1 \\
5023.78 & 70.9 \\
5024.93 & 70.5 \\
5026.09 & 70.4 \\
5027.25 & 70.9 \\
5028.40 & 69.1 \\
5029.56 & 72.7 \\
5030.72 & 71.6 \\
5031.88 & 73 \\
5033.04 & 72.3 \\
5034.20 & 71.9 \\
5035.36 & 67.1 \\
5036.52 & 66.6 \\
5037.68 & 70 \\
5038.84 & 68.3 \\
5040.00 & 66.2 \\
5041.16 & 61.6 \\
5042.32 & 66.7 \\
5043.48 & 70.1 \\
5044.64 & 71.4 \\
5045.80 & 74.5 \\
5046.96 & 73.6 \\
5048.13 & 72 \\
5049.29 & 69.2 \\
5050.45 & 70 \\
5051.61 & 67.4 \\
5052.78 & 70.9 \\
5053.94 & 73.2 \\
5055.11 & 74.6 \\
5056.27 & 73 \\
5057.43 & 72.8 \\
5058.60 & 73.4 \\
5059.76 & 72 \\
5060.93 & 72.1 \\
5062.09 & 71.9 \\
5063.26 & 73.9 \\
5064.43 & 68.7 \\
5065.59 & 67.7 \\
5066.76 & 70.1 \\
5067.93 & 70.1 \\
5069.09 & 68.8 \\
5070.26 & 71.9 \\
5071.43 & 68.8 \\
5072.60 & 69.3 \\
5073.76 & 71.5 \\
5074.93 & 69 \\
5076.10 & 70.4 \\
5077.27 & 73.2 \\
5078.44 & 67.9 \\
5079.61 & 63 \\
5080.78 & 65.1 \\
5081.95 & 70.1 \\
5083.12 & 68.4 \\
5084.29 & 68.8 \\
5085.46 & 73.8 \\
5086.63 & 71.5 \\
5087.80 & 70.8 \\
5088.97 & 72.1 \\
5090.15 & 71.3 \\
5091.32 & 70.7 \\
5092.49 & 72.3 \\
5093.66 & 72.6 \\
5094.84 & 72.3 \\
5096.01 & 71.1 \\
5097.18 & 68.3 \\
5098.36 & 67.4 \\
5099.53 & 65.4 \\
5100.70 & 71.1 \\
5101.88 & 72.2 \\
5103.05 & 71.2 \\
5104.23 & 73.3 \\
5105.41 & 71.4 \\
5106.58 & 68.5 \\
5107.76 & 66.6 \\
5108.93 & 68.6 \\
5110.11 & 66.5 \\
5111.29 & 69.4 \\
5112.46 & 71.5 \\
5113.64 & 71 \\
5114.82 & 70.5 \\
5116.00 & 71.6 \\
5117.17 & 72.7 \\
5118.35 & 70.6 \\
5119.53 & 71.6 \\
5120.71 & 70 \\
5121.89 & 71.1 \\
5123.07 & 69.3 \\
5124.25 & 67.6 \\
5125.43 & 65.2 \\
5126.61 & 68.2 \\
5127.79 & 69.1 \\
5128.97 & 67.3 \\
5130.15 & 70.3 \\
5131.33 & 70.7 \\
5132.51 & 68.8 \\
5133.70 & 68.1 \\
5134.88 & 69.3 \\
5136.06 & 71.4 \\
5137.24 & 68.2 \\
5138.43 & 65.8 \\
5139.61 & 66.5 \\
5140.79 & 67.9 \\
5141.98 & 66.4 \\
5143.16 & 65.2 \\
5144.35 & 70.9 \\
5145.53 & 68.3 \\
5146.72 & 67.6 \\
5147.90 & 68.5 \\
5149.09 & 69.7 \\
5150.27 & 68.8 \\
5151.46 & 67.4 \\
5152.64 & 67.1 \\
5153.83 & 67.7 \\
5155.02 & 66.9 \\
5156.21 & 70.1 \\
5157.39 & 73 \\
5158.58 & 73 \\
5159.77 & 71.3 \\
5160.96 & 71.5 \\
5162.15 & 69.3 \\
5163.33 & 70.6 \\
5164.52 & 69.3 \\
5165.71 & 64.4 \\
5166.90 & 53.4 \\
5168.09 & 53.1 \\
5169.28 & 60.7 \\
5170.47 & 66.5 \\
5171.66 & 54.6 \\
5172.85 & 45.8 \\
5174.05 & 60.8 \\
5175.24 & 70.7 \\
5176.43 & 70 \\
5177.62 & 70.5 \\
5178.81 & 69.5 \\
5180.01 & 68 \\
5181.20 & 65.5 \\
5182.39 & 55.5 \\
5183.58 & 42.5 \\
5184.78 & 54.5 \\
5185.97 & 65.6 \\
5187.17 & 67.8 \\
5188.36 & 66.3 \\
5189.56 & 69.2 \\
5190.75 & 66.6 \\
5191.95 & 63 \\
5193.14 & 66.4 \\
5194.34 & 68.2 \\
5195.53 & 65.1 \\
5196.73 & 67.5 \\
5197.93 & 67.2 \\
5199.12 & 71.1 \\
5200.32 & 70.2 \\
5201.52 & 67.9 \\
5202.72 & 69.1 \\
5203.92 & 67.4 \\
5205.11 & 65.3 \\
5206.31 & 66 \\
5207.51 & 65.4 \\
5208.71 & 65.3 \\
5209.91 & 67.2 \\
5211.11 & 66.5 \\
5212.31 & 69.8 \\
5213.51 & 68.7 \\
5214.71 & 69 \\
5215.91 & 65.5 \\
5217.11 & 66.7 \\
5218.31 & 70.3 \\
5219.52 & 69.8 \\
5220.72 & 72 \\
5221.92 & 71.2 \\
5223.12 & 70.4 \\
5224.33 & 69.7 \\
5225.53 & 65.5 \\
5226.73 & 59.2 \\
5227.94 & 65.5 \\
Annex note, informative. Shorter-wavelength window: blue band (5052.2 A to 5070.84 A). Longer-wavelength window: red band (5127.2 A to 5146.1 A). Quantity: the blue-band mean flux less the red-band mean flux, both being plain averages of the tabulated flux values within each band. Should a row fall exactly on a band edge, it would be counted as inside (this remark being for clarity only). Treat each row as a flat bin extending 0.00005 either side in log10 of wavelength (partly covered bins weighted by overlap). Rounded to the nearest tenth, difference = 3.2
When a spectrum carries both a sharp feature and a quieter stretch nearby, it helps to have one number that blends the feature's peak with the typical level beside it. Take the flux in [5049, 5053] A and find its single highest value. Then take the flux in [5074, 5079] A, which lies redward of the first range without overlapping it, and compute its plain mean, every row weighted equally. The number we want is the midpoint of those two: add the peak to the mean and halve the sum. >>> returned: 70.5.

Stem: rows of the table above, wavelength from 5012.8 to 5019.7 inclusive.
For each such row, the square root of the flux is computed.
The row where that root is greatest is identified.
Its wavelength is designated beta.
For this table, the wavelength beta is 5015.68 A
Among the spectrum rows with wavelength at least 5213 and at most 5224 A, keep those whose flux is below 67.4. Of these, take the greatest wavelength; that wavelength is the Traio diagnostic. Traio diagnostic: 5217.11 A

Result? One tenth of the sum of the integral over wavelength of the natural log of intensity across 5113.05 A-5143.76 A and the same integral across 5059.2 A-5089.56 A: 25.9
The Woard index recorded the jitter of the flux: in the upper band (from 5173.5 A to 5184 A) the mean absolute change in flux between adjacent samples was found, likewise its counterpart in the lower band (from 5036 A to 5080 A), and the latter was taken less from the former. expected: 2.7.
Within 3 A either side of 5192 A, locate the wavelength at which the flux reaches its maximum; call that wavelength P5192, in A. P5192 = 5189.56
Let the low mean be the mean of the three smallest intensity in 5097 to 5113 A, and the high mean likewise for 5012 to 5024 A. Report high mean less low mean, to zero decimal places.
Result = -1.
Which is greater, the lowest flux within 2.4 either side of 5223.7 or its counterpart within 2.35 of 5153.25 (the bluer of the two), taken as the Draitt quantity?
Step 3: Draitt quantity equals 66.9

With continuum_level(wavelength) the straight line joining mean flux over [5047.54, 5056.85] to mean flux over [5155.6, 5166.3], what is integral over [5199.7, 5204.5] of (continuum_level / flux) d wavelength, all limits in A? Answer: 4.88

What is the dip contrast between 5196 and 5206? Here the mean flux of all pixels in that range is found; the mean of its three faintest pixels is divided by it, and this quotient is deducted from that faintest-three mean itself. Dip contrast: 65.7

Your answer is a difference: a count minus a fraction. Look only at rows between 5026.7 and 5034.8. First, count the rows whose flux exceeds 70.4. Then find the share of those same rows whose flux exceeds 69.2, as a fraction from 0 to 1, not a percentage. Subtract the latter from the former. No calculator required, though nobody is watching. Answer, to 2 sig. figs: 5.1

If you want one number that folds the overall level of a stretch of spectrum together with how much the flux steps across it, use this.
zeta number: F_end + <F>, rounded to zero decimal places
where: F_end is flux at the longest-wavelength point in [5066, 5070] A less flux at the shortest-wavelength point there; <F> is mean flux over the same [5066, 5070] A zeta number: 68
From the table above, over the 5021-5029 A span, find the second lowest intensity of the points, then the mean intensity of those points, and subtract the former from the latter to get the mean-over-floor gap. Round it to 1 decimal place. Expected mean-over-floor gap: 2.1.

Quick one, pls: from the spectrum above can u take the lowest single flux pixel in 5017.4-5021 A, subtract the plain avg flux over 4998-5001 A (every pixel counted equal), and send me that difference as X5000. -4.0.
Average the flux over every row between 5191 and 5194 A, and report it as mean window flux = 65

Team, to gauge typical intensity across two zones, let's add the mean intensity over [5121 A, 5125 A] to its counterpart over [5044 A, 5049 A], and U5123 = 142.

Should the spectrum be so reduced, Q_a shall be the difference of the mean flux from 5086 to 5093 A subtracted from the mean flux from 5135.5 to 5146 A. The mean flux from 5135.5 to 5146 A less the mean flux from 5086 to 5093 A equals -4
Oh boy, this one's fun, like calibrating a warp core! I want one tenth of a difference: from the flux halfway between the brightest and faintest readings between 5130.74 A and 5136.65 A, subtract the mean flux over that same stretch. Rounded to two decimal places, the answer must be 0.01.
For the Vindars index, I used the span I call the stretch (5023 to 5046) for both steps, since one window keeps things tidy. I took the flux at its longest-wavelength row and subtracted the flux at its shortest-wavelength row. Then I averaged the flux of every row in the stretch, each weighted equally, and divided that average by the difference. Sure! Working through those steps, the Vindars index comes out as 19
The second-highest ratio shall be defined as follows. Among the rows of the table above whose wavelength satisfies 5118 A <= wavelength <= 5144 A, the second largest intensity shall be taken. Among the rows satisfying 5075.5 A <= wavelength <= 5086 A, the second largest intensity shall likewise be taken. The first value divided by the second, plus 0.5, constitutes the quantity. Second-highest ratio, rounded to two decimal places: 1.48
